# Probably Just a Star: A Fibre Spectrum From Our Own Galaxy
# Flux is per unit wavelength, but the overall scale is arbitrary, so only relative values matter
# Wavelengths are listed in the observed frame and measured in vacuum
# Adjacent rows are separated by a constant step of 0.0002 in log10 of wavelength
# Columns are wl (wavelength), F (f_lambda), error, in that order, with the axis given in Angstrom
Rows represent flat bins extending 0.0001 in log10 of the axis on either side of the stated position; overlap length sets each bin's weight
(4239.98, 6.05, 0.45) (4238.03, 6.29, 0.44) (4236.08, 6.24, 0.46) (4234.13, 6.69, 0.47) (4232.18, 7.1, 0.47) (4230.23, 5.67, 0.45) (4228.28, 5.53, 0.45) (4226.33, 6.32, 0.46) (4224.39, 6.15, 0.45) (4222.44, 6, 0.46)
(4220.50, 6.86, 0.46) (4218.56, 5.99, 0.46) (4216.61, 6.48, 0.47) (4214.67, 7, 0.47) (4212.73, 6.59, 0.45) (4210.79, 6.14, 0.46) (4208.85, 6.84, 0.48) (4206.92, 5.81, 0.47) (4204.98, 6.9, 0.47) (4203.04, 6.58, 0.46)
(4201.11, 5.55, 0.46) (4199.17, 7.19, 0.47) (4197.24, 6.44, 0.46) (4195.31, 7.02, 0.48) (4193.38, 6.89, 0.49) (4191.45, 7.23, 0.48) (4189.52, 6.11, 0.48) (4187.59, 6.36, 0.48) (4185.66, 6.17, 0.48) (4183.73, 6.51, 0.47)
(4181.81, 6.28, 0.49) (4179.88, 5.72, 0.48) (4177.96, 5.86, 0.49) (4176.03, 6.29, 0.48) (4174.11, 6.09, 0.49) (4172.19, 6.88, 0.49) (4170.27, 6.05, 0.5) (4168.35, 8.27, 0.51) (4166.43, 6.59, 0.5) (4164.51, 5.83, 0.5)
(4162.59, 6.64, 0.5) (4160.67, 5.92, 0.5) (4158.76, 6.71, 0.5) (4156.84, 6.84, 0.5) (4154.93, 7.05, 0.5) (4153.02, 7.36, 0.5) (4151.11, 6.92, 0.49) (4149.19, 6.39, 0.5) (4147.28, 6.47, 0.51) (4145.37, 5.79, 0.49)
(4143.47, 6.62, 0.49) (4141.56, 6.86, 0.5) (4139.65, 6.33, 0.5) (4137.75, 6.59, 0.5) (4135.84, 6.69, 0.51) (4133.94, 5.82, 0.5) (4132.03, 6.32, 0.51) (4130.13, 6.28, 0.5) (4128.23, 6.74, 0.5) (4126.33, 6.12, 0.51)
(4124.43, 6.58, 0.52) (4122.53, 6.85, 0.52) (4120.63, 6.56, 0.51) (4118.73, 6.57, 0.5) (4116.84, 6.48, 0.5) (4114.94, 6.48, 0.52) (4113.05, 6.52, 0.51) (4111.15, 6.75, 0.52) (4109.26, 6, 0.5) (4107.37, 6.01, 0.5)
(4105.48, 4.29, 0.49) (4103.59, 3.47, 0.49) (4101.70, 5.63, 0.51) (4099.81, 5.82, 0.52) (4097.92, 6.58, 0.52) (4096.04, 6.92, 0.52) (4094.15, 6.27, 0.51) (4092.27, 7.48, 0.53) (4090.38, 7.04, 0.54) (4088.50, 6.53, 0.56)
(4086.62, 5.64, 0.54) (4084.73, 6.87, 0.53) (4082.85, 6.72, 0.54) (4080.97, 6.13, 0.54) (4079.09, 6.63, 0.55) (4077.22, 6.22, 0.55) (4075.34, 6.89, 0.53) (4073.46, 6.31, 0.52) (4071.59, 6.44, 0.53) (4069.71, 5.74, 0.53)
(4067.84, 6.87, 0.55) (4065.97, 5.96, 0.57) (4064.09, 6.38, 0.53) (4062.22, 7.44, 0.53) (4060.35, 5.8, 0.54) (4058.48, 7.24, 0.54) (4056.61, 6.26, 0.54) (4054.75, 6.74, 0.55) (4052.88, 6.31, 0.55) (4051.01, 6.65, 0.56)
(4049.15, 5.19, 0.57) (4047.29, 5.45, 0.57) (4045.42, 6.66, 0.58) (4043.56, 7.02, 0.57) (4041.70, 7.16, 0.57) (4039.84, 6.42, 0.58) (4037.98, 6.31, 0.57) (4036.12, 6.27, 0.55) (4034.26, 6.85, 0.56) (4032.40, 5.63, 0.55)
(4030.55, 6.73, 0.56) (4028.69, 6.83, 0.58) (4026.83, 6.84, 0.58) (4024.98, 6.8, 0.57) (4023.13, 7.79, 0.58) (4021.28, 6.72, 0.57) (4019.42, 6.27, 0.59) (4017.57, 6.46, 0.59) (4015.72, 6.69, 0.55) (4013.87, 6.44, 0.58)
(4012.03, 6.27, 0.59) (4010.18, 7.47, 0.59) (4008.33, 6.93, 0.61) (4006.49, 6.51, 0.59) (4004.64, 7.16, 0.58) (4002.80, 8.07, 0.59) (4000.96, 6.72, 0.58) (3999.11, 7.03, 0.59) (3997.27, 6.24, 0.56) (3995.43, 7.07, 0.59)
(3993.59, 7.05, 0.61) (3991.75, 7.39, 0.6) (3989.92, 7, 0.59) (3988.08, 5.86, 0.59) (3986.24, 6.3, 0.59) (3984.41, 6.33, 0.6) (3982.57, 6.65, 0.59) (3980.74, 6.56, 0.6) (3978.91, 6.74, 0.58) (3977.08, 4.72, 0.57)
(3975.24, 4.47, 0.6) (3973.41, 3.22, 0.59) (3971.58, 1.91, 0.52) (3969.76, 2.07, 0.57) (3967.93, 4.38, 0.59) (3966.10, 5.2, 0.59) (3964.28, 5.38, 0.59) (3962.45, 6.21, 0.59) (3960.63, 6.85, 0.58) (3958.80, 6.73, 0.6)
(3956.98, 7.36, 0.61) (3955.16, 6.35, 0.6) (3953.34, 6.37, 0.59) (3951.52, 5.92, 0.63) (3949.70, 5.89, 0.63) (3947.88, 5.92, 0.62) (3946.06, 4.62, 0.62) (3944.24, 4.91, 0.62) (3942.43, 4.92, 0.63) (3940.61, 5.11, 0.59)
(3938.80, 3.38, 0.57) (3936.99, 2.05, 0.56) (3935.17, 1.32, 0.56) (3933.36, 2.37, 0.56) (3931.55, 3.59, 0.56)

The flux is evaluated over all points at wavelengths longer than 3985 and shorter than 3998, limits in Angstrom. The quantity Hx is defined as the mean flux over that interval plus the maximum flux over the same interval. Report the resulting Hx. 14.1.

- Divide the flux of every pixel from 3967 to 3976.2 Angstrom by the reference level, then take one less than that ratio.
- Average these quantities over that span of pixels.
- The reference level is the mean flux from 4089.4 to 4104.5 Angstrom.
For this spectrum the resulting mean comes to -0.48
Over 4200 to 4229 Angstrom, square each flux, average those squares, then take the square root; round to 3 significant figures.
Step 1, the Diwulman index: 6.33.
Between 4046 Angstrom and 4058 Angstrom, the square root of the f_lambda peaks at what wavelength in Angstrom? 4054.75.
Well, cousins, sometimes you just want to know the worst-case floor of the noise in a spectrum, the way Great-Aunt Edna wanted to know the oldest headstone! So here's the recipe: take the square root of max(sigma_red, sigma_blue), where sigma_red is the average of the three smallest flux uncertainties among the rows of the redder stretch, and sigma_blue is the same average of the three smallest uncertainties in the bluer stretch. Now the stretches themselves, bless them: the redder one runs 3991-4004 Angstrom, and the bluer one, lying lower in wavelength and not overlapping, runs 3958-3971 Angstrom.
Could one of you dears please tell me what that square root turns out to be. 0.762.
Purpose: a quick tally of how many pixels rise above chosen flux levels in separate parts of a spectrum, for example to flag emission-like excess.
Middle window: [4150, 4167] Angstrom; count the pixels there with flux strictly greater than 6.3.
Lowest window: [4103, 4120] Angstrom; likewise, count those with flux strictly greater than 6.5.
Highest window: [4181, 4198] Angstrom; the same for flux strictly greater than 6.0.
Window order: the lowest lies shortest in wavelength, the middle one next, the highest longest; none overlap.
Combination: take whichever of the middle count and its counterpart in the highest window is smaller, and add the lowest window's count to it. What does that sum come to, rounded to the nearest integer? 10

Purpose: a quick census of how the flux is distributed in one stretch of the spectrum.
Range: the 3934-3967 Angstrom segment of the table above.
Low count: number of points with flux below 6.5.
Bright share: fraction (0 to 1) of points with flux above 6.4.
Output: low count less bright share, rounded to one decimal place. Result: 14.8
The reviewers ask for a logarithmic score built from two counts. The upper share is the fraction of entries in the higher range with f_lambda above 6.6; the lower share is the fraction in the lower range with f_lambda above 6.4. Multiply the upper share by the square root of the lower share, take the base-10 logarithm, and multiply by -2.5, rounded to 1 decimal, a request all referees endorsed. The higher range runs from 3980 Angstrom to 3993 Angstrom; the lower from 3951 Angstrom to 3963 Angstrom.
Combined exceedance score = 1.4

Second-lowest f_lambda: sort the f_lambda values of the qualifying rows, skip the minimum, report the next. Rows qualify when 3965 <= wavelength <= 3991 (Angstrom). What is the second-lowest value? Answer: 2.07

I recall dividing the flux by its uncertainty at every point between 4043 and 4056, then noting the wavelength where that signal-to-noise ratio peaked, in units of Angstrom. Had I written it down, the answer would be 4043.56 Angstrom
